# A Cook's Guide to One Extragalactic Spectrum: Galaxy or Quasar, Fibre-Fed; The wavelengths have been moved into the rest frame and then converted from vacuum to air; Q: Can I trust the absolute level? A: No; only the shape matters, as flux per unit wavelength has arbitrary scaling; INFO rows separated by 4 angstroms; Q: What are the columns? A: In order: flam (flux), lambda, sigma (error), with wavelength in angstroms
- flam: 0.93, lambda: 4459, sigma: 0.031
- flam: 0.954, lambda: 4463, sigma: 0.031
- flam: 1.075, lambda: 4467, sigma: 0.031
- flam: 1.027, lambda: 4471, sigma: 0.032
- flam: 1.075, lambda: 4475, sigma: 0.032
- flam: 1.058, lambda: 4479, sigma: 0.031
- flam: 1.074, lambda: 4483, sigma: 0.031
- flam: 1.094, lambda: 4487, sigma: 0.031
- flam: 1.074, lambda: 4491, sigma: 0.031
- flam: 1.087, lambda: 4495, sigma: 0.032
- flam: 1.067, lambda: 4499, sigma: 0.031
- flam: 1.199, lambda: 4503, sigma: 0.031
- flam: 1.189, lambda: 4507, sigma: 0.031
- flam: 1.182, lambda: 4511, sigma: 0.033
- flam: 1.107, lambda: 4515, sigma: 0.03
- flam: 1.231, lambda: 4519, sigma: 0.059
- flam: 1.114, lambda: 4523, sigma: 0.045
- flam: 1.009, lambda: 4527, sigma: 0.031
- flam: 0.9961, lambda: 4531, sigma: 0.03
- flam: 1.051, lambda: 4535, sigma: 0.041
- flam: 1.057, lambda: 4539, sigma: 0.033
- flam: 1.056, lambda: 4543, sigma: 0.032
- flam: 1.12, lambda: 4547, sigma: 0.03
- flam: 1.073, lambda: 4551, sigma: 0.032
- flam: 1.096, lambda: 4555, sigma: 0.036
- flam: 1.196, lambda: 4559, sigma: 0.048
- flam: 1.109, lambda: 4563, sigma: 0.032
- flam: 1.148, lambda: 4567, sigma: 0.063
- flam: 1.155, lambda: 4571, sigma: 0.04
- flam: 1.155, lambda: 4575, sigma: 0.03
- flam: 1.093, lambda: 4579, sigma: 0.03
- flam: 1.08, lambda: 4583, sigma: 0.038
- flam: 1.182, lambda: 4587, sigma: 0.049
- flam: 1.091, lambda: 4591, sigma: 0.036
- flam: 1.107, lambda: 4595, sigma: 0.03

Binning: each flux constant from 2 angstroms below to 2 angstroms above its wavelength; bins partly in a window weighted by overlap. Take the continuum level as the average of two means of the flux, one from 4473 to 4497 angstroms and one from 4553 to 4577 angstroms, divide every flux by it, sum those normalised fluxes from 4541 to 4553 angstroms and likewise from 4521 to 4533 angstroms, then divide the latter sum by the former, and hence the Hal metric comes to 0.96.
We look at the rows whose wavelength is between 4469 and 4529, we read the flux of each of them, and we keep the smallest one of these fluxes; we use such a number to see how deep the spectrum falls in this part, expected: 1.009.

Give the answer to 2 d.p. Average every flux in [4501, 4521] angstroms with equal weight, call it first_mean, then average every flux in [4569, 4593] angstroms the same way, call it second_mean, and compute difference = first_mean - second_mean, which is 0.06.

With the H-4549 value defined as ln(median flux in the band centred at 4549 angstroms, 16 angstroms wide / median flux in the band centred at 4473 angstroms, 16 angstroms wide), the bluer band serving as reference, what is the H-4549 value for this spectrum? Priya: 0.02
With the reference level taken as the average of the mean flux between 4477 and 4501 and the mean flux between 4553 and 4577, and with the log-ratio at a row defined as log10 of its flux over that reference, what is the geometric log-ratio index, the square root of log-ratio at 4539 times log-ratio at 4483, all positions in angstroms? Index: 0.017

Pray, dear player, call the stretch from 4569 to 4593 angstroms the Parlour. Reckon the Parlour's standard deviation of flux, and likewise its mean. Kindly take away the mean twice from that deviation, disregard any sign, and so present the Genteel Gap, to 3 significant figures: 2.21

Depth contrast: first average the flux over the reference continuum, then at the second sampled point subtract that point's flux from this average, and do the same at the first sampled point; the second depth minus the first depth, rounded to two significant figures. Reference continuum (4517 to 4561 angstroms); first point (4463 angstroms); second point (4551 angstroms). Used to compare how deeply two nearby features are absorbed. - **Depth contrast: -0.12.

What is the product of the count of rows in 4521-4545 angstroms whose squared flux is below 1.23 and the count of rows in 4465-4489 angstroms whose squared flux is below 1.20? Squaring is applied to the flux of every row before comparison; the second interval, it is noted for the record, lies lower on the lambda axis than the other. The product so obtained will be 30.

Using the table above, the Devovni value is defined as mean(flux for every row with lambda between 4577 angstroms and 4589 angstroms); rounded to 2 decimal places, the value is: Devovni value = 1.12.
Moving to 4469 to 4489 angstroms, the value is 1.07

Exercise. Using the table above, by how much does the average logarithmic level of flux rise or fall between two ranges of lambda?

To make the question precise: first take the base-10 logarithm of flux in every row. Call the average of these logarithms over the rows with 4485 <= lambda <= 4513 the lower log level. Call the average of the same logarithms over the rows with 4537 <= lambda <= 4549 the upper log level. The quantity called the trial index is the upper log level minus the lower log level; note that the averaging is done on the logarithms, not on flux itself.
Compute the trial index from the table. -0.02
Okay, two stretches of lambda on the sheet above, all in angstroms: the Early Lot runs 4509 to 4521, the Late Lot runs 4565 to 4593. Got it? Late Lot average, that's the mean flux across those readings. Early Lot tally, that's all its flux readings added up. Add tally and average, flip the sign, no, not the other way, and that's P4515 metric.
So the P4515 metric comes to -4.6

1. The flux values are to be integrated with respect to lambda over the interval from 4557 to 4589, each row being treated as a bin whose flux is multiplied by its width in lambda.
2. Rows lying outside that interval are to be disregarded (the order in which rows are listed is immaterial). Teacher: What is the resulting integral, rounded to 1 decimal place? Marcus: 36.5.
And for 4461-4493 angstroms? 33.7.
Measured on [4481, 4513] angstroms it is 35.9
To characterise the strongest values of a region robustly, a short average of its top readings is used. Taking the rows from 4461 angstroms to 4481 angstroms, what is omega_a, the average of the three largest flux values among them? 1.07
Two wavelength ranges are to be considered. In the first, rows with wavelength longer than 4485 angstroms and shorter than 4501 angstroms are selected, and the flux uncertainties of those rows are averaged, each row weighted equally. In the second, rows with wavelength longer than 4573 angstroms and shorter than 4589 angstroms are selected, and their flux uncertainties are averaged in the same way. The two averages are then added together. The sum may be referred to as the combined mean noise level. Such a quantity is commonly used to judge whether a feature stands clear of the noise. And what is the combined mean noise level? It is 0.0680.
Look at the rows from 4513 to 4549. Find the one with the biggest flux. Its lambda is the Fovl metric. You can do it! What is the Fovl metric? 4519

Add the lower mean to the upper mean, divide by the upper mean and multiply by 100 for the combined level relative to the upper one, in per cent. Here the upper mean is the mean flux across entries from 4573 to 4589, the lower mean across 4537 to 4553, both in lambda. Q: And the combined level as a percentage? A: 195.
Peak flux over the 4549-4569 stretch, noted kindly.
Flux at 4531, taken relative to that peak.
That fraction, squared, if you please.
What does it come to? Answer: 0.69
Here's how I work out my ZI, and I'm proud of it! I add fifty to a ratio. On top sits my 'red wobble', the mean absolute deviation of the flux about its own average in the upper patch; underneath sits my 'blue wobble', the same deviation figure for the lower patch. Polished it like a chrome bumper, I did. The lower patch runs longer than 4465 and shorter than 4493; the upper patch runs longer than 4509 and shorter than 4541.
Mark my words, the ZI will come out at 54.4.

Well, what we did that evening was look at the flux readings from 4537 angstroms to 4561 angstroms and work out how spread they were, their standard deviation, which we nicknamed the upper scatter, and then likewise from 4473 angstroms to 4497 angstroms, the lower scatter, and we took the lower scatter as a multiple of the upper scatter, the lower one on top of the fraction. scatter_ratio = 0.2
